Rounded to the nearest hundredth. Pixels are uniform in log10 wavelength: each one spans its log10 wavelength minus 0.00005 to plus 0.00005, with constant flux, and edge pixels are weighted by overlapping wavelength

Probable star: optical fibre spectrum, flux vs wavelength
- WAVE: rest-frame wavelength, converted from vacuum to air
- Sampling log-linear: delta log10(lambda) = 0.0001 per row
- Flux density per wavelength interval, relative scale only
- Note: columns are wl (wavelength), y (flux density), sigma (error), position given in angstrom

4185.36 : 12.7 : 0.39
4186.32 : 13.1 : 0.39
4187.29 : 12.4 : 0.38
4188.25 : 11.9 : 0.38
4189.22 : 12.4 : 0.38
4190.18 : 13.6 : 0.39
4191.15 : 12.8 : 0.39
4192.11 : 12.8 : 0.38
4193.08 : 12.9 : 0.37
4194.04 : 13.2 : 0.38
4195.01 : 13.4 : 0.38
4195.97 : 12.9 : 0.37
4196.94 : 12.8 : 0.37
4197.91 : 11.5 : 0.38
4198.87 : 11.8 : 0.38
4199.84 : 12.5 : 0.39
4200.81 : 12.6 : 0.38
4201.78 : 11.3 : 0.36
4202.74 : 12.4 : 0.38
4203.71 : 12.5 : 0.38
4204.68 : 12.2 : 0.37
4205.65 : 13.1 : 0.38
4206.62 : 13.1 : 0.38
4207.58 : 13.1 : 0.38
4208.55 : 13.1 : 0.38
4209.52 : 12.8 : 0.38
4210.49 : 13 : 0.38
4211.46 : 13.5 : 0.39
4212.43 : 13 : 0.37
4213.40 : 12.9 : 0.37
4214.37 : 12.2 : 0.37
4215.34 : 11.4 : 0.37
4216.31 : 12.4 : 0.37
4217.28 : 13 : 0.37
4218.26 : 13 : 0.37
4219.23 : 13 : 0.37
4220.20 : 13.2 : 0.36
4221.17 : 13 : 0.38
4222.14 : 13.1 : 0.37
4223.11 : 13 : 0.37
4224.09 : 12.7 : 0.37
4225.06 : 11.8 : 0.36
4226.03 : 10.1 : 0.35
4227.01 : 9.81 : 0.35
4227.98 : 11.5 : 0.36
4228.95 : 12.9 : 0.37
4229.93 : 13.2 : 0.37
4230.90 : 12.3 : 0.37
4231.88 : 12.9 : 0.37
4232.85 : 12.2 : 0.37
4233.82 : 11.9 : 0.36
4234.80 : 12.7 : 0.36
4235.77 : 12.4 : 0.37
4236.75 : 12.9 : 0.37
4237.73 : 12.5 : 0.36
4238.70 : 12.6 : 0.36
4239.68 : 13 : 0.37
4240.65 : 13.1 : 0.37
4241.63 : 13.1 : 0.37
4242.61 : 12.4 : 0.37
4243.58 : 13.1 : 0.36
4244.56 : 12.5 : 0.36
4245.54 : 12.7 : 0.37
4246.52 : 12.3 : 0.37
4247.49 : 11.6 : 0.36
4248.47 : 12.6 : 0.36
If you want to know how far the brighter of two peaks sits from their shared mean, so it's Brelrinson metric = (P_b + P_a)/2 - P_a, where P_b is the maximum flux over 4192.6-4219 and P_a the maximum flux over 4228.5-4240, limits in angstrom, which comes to 0.15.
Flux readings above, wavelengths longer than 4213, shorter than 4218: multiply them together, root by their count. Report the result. 12.4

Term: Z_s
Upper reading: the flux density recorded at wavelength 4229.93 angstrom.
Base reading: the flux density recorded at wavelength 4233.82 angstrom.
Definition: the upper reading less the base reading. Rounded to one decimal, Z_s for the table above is 1.3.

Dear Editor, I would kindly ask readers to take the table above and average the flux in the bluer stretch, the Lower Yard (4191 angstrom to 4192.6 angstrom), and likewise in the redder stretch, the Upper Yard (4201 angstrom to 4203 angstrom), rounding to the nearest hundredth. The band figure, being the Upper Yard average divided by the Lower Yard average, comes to 0.93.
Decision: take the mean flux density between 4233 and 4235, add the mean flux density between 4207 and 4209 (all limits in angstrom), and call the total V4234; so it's 25.4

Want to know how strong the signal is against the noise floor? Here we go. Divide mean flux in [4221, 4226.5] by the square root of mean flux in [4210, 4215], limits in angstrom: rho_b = 3.42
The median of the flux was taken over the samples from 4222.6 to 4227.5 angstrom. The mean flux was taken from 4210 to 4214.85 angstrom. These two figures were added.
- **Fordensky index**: 24.7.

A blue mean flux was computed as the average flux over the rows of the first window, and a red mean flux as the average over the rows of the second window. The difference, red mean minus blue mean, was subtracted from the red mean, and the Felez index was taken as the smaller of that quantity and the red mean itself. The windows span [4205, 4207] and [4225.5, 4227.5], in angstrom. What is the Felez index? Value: 10.0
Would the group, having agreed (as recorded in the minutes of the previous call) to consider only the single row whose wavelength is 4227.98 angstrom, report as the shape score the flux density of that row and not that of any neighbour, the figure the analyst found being 11.5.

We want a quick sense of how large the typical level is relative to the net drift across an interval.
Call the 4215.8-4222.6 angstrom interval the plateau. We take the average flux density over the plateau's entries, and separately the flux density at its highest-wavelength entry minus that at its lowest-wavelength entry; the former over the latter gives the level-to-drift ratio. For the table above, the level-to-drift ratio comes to 19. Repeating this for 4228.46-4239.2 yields -42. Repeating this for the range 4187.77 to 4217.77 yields 11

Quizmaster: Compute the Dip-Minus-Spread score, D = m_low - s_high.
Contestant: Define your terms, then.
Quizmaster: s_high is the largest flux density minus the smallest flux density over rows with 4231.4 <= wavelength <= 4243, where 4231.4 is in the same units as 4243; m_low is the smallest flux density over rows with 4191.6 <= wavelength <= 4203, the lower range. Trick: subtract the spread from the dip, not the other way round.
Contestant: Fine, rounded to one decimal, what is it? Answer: 10.1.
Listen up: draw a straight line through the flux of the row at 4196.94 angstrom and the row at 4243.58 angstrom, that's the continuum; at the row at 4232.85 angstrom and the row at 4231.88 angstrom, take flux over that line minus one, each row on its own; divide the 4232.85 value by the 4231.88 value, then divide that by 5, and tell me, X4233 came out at 1.33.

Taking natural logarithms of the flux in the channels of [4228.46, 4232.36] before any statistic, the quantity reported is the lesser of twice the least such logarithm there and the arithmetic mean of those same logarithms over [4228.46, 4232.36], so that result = 2.55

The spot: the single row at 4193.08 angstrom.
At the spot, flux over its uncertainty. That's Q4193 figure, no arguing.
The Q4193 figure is 34.9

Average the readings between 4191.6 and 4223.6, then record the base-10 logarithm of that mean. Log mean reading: 1.10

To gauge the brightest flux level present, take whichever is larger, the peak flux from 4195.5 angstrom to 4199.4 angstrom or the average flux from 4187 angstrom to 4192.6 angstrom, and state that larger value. 12.9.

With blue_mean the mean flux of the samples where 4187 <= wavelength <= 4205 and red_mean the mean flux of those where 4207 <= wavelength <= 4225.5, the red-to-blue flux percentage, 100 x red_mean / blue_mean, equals 102.2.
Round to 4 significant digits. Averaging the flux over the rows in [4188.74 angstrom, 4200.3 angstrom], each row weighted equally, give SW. 12.72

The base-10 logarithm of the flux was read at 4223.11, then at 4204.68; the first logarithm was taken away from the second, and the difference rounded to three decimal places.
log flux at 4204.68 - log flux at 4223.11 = -0.028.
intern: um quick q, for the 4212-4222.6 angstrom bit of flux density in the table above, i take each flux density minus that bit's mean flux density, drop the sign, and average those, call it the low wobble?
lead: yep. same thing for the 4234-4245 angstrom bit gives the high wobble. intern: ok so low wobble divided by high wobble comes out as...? 1.6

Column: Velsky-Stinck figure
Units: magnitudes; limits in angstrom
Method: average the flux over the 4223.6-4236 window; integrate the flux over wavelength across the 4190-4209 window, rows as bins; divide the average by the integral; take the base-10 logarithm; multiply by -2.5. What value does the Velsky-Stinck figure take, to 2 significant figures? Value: 3.3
